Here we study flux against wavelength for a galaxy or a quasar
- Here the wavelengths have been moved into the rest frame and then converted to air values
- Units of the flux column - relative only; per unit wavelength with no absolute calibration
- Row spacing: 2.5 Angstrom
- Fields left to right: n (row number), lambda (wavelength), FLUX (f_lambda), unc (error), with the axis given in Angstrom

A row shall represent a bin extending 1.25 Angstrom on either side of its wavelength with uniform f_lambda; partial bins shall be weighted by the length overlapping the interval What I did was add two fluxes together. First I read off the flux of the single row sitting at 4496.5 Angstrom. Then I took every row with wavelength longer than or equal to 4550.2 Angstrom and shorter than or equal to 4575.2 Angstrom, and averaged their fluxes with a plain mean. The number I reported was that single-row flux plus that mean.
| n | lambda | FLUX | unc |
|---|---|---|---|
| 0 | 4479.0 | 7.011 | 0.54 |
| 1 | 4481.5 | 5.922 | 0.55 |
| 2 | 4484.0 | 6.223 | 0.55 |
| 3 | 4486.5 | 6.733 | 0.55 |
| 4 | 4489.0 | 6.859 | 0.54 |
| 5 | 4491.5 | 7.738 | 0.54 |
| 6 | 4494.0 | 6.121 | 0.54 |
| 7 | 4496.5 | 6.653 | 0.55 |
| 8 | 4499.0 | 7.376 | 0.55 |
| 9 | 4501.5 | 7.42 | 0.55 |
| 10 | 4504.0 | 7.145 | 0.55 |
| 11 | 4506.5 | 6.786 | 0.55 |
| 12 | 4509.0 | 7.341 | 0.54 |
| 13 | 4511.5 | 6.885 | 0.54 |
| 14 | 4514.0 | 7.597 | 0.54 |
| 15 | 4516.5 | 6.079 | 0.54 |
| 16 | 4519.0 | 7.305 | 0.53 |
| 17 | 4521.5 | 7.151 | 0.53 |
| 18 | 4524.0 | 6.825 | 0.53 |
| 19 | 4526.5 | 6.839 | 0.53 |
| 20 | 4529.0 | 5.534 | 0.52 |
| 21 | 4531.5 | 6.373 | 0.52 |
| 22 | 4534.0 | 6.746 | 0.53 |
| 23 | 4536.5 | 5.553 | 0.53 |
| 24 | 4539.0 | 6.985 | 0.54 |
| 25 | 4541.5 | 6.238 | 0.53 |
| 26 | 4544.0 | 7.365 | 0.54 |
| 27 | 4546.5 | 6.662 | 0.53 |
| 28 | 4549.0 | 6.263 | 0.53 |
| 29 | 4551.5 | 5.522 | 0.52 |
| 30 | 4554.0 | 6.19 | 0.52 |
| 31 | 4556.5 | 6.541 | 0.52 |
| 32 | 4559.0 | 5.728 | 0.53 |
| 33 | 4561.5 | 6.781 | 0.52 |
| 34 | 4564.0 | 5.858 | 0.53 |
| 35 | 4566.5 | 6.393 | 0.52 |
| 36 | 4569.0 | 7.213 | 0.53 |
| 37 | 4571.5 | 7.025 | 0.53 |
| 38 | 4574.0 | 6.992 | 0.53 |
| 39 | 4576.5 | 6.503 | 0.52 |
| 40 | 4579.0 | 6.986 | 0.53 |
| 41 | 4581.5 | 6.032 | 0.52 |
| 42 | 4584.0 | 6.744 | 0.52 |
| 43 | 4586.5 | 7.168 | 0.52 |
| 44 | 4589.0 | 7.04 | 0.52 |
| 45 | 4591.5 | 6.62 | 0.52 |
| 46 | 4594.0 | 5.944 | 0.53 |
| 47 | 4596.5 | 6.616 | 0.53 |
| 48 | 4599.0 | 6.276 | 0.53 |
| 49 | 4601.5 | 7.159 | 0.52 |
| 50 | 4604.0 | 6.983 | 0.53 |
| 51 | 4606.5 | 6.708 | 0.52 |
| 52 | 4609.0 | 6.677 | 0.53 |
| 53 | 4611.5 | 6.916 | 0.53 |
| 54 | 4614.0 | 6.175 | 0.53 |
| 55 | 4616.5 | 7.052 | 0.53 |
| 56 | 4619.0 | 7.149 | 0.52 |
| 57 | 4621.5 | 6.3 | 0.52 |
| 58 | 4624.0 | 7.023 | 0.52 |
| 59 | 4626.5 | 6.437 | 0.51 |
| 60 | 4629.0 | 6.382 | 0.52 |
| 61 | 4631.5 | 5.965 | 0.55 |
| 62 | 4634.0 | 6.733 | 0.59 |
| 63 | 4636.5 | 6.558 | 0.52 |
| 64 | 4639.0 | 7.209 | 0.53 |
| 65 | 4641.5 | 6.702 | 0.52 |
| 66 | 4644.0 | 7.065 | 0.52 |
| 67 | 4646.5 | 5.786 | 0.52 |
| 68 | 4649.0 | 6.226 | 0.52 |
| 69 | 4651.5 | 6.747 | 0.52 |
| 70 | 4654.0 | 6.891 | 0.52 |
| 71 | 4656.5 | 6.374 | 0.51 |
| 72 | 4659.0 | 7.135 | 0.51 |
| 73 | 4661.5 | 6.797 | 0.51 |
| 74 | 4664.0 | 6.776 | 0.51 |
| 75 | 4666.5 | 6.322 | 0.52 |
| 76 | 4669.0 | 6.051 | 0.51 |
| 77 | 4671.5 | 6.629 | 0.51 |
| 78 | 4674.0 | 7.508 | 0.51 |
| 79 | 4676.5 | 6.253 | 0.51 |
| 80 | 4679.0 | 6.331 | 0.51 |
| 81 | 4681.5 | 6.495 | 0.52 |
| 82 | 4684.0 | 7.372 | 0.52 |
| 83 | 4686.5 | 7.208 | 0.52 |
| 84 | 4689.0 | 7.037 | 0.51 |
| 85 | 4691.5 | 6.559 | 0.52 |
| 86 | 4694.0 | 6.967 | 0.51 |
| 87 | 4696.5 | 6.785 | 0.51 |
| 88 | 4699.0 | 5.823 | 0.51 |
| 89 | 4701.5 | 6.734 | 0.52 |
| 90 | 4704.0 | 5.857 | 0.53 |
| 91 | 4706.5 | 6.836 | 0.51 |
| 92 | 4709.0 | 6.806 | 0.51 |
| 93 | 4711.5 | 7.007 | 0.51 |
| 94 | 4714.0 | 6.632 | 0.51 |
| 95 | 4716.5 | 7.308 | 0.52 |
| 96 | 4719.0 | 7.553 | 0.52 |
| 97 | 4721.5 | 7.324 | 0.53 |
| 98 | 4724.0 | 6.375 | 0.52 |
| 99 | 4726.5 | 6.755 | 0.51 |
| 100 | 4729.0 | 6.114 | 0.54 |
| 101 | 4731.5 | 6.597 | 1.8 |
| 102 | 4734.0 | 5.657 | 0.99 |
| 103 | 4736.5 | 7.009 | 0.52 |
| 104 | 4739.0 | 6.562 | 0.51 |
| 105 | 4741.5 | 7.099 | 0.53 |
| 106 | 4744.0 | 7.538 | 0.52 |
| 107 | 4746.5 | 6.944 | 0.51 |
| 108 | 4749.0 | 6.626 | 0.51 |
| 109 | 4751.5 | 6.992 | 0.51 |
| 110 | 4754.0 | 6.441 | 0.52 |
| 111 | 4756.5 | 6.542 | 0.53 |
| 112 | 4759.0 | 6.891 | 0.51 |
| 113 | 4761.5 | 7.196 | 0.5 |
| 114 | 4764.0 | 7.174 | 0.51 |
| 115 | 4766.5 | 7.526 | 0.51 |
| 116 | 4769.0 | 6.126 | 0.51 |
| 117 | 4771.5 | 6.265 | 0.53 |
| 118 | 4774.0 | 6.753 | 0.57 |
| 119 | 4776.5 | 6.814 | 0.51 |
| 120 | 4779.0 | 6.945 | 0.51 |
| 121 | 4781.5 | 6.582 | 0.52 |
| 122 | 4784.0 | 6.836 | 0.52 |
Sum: 13.1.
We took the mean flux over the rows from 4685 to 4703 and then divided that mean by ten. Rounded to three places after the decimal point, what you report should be 0.673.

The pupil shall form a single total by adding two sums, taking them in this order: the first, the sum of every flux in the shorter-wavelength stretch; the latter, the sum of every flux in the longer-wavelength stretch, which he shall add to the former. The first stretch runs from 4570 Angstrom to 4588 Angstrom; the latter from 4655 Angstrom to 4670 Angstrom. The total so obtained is 87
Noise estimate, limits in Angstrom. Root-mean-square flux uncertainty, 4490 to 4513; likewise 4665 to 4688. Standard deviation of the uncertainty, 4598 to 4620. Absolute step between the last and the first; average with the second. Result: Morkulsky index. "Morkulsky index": 0.528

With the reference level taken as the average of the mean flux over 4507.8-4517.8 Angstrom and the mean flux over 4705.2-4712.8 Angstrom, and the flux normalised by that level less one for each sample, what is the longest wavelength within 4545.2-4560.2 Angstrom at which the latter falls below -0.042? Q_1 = 4559.0 Angstrom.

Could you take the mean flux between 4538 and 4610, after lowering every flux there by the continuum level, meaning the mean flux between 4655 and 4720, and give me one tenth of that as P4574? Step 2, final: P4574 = -0.014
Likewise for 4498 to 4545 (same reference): 0.008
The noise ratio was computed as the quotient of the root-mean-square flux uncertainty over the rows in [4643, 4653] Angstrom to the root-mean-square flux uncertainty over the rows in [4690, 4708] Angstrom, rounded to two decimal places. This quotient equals 1.01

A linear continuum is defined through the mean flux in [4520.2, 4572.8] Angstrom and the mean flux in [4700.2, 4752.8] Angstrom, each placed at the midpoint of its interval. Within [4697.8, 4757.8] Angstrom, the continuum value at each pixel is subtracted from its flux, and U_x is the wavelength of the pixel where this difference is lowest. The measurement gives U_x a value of 4734.0 Angstrom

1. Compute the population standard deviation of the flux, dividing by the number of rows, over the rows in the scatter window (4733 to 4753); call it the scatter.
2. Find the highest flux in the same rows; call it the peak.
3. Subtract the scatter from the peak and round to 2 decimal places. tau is 7.02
